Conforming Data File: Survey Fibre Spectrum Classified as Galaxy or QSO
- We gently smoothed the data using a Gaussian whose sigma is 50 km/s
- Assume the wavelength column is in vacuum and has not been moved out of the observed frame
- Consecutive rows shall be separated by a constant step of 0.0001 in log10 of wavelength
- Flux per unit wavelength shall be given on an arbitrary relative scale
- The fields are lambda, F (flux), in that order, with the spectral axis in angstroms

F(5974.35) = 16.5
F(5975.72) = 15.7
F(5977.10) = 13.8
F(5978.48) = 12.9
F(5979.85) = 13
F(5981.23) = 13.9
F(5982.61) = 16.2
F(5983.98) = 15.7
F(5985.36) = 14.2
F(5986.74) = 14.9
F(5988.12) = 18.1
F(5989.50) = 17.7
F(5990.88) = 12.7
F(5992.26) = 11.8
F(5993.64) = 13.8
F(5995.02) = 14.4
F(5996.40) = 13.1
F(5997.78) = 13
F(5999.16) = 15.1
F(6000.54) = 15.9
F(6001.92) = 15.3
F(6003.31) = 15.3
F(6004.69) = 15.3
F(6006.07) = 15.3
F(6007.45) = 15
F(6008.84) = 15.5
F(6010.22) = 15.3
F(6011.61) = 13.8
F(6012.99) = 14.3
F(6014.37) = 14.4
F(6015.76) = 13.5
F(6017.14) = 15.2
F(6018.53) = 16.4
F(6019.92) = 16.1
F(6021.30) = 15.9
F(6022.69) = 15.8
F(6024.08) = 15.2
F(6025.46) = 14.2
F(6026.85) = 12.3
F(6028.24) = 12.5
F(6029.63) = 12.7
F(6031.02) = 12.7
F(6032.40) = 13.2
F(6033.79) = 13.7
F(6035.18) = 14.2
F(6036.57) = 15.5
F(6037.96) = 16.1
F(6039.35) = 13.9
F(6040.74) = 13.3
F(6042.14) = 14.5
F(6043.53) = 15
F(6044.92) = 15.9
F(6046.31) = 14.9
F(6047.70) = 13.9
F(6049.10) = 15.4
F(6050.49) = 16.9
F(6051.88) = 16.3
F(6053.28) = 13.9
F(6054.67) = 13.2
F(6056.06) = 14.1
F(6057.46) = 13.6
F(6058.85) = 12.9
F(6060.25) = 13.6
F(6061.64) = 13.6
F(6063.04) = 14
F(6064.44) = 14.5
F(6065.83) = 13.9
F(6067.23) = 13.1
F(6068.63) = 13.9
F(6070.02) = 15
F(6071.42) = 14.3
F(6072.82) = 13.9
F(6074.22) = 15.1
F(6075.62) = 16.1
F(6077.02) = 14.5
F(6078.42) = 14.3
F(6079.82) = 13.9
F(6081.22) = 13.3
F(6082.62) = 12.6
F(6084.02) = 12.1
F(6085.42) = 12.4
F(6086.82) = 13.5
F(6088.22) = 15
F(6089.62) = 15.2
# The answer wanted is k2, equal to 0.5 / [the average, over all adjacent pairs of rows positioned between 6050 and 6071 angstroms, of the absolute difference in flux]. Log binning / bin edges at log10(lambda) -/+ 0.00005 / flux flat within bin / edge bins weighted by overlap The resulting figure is 0.7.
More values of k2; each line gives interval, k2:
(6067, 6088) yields 0.7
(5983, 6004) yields 0.4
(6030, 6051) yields 0.5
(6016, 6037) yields 0.8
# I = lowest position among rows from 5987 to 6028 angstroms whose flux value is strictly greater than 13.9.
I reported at 5988.12 angstroms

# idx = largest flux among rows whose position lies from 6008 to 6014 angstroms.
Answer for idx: 15.5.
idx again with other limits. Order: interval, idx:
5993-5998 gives 14.4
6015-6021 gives 16.4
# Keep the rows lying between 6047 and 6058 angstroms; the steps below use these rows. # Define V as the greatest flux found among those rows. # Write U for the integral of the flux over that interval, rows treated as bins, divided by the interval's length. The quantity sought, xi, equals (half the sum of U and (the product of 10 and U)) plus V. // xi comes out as 97.6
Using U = 14.7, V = 16.9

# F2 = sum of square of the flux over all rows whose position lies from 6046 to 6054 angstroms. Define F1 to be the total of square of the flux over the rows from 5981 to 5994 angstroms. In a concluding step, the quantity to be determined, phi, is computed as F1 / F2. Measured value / 1.62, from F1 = 2258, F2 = 1397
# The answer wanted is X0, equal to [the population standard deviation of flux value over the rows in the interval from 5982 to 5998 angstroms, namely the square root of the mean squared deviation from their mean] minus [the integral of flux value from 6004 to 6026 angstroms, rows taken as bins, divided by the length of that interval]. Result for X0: -13.2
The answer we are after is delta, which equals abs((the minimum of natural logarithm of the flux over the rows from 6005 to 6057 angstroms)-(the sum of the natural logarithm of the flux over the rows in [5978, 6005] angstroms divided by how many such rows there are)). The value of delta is 0.17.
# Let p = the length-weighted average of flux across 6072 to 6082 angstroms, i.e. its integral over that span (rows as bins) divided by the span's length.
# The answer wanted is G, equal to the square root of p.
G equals 3.80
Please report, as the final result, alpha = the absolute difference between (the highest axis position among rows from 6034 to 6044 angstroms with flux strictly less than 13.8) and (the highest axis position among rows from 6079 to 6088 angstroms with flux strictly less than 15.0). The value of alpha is 46.1 angstroms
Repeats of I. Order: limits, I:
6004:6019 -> 6004.69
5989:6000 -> 5989.50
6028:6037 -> 6035.18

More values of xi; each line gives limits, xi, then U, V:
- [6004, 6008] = 99.1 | 15.2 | 15.3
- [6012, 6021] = 98.9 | 15.0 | 16.4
